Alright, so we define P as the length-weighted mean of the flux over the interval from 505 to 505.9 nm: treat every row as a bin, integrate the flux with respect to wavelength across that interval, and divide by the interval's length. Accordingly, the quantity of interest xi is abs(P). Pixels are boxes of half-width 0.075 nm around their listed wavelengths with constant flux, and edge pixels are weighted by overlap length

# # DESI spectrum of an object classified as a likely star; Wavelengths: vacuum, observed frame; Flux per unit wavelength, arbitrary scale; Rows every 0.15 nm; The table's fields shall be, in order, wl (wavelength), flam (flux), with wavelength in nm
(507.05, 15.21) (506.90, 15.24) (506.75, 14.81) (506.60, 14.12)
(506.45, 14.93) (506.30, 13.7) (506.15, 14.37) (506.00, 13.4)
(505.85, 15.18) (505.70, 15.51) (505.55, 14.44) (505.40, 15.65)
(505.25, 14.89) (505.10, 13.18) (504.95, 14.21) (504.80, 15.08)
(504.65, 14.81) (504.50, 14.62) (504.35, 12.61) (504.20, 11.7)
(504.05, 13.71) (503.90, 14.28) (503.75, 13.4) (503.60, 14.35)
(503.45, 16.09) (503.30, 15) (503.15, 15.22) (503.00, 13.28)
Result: 14.8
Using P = 14.8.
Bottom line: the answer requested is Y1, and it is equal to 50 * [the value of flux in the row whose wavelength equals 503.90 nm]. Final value 714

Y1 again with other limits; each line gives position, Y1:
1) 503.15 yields 761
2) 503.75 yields 670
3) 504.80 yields 754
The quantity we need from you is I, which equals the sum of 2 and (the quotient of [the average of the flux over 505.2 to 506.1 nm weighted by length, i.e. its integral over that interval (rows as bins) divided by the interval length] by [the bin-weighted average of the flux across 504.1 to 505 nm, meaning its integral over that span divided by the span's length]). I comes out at 3.07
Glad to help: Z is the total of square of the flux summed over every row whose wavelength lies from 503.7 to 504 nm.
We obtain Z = 383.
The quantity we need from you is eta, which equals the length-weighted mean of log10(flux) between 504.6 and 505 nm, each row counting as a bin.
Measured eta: 1.17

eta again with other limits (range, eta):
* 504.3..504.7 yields 1.15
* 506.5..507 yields 1.17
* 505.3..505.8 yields 1.18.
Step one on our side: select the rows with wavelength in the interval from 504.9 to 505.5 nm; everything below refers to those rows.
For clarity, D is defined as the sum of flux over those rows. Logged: 57.9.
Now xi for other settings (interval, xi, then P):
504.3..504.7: 14.1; 14.1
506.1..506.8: 14.4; 14.4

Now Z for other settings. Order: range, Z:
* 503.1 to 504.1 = 1493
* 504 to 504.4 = 484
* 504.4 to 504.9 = 660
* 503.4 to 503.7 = 465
